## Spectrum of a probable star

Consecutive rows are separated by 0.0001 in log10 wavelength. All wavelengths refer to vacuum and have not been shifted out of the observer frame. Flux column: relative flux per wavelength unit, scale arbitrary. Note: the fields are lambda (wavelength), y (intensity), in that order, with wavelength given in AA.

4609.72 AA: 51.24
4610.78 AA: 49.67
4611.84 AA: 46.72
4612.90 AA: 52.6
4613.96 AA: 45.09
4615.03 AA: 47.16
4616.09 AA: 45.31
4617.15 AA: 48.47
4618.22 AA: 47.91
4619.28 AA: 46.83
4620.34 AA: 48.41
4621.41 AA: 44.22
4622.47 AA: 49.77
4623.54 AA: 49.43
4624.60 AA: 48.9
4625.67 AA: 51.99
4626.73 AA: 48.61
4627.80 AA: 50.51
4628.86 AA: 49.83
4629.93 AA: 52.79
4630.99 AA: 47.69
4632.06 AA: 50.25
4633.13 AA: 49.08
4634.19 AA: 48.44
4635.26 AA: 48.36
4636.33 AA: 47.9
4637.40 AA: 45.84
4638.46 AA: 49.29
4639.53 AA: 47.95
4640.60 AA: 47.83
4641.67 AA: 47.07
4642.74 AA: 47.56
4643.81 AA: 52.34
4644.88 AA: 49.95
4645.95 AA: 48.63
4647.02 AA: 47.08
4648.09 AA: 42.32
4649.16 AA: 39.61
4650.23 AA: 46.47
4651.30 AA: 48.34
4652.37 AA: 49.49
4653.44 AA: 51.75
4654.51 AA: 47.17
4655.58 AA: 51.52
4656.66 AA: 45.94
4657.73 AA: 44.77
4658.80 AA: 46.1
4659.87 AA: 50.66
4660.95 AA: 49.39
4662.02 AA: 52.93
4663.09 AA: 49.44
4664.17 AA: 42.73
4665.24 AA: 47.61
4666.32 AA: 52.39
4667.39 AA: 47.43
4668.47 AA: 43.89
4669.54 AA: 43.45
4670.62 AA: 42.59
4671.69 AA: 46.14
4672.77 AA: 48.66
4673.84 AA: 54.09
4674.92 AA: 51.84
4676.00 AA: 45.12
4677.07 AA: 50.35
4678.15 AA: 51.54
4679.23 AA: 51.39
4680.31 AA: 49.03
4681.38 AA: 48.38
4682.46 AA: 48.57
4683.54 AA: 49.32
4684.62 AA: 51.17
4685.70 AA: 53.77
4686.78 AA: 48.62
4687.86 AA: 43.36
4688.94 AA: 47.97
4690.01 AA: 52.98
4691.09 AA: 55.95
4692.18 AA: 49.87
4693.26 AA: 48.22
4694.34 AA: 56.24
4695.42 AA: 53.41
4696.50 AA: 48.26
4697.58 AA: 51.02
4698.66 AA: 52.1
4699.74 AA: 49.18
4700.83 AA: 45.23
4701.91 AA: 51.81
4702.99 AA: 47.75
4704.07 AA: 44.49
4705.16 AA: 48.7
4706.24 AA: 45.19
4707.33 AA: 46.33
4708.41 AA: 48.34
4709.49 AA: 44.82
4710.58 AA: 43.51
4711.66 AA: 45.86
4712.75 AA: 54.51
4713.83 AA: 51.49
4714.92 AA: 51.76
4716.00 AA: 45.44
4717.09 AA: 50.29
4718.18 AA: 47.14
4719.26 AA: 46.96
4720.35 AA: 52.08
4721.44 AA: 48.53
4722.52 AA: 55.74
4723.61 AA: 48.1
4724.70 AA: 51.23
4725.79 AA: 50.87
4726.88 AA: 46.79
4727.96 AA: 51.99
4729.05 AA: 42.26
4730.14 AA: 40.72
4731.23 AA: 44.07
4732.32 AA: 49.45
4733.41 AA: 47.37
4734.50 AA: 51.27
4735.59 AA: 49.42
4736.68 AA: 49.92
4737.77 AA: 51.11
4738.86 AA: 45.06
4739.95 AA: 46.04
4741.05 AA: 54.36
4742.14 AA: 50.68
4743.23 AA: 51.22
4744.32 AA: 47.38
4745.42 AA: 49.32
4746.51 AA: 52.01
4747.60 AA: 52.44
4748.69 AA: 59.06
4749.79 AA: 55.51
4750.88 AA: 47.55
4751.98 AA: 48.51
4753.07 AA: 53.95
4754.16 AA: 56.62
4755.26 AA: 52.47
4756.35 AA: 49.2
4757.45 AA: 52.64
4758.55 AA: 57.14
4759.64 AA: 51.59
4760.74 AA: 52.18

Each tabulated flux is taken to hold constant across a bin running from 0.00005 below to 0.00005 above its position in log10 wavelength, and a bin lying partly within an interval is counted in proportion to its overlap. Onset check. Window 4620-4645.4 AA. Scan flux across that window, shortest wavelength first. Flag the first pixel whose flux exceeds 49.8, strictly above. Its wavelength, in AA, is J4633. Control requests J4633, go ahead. 4625.67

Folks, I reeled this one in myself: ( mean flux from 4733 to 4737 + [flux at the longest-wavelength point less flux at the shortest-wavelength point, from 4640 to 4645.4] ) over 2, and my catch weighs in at 25.8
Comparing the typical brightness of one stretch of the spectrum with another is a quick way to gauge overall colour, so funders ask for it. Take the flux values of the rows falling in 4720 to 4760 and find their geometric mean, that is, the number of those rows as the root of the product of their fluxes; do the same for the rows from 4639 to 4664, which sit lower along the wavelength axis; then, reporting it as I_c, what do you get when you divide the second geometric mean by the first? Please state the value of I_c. 0.95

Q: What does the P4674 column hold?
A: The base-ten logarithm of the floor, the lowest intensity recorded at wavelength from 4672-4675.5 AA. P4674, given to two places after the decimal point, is 1.69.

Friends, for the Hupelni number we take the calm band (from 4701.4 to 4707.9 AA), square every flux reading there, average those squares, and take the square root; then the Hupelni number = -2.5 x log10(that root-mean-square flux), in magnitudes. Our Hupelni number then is -4.19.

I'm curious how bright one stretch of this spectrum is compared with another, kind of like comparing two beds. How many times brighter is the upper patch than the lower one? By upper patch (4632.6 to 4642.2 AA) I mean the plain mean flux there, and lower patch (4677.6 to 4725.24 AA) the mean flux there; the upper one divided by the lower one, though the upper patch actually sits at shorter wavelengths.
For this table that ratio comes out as 0.97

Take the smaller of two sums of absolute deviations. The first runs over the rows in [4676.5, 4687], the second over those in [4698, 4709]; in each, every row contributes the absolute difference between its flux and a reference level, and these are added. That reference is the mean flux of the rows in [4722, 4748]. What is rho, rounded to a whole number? 15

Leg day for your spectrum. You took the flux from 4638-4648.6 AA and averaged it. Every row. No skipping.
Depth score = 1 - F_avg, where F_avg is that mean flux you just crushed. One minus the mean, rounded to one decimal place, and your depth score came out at -47.0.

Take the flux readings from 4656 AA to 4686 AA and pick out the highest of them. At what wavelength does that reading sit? 4673.84 AA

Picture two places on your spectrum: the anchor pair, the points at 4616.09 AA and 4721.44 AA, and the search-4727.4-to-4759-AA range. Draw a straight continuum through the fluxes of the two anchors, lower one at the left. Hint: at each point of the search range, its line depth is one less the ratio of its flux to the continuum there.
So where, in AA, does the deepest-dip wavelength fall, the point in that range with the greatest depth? 4730.14 AA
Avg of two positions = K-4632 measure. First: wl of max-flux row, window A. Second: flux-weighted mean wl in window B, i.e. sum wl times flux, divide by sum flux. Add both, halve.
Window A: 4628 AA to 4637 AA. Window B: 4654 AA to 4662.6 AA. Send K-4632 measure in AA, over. 4644.1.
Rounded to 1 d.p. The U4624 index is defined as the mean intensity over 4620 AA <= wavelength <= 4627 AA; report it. 48.8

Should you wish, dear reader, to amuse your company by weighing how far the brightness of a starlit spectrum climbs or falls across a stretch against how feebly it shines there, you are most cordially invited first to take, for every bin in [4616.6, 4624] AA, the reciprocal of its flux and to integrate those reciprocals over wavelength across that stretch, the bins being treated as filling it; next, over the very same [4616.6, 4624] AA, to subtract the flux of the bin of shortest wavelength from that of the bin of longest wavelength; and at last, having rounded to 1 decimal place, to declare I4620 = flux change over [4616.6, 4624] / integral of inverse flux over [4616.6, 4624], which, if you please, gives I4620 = 6.2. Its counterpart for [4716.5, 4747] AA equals 2.7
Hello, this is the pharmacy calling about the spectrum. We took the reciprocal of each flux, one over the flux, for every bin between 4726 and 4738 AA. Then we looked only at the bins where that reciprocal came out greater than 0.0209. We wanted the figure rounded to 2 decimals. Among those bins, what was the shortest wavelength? 4726.88 AA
